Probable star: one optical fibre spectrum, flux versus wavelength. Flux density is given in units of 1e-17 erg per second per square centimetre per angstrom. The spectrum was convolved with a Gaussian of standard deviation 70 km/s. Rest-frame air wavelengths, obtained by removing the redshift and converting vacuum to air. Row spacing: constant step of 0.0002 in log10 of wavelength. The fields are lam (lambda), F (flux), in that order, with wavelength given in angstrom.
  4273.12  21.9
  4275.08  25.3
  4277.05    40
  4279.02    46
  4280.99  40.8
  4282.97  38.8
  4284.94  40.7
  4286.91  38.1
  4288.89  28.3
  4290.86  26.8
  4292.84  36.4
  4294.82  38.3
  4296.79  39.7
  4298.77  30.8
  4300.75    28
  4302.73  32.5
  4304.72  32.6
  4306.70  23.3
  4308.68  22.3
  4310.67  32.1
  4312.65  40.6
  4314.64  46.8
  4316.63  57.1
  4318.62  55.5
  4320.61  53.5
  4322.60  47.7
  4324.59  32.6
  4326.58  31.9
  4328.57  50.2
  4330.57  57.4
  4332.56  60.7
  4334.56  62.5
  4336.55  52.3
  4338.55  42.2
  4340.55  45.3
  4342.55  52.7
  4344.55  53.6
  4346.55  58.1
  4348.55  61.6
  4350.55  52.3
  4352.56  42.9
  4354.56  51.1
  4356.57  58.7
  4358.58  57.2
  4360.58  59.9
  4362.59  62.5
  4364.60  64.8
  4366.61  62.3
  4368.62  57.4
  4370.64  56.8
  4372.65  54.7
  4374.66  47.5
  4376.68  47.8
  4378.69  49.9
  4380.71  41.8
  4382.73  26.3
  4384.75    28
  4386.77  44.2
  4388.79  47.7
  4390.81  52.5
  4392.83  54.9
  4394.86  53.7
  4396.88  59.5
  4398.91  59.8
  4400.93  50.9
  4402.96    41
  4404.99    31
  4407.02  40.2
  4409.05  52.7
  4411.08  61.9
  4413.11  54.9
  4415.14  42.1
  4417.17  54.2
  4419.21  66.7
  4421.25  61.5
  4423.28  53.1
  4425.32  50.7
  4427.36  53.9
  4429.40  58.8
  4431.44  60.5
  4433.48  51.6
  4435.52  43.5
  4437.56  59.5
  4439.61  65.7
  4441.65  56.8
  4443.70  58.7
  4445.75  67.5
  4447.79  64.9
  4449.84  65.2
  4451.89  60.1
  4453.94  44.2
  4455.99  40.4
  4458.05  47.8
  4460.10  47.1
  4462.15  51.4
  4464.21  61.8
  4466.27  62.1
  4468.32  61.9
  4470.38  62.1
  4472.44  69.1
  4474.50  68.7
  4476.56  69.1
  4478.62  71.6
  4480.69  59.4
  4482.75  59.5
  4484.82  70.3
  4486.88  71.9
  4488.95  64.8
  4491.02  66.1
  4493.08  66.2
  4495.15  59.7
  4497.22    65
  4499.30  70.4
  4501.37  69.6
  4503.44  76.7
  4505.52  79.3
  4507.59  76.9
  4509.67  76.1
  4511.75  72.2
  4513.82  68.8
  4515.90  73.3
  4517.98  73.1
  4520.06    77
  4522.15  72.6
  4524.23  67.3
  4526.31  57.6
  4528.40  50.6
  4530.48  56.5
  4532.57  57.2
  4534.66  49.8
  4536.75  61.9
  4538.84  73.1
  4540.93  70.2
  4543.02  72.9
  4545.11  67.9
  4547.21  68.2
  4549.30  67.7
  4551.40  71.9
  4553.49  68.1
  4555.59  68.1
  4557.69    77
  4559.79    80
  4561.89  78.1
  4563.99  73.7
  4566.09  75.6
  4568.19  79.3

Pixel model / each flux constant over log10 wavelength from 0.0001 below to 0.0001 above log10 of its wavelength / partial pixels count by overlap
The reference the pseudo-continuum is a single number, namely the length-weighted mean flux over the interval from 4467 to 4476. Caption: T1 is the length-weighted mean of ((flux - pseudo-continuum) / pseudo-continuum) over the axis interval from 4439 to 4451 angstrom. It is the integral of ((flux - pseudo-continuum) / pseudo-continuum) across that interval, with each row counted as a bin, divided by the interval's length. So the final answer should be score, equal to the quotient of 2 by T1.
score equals -51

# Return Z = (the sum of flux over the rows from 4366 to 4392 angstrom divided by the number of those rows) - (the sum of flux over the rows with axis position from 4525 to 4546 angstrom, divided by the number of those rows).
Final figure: -14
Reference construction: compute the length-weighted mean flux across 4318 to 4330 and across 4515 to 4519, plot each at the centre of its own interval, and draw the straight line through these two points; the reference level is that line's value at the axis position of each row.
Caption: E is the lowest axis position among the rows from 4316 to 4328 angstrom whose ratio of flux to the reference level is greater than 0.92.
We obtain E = 4316.63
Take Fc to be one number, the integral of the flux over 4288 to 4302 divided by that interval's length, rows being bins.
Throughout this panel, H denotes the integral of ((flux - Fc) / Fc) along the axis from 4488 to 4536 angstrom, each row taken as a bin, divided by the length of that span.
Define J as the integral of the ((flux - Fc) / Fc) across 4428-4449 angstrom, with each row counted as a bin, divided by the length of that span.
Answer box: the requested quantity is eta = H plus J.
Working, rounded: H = 1.06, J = 0.80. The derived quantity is 1.86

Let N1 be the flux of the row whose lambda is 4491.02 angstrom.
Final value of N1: 66.1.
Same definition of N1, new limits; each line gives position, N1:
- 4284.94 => 40.7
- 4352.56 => 42.9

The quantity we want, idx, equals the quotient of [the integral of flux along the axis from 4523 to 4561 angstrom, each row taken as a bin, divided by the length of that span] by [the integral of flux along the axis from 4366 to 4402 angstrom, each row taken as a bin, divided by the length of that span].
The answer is 1.33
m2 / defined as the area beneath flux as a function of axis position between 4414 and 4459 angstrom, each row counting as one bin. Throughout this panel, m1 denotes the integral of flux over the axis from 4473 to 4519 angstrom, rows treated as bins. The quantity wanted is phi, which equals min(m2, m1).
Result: 2511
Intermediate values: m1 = 3197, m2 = 2511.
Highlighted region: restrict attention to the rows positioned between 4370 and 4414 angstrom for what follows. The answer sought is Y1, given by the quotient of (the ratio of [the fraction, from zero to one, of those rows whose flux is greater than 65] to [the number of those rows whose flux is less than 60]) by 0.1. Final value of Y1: 0.00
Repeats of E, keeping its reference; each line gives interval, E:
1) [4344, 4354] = 4344.55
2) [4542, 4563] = 4543.02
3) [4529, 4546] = 4538.84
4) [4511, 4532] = 4511.75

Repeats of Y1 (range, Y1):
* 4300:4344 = 0.00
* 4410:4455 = 0.14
